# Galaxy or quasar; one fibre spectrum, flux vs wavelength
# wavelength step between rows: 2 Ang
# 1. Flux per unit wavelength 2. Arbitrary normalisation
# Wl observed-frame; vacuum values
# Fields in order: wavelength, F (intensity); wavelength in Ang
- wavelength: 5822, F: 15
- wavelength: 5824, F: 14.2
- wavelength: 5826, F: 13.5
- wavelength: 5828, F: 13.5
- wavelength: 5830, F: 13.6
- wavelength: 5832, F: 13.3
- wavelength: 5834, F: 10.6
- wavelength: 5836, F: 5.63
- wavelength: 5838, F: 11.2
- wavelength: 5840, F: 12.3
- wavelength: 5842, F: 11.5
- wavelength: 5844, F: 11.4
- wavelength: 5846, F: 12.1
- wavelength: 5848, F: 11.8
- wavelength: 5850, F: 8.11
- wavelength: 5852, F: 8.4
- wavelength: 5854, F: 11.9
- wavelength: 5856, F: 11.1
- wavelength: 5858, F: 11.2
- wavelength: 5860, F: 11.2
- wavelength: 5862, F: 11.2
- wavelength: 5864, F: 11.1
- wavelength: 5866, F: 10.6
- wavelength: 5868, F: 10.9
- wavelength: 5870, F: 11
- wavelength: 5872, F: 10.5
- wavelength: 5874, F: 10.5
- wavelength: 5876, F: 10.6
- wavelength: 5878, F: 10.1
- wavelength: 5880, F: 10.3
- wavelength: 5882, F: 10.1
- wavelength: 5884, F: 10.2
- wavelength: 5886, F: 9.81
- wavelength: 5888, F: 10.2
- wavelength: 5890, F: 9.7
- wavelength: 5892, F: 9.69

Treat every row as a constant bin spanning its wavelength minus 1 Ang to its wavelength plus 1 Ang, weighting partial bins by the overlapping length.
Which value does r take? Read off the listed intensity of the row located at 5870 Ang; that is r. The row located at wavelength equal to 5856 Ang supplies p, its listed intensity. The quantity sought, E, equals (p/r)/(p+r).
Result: 0.046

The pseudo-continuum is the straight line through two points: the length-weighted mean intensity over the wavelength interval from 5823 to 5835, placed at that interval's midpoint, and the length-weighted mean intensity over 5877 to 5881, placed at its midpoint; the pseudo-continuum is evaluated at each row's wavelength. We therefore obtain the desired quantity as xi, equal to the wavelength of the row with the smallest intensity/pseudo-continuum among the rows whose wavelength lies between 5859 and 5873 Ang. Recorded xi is 5866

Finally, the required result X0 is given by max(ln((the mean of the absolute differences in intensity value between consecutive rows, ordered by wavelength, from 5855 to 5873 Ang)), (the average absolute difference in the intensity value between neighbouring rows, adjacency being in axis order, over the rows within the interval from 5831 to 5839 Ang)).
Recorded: 4.4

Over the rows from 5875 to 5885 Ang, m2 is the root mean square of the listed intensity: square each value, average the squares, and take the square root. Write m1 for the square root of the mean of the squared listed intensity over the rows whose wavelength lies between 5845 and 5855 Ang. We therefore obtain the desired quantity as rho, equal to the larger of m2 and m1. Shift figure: 10.6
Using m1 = 10.6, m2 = 10.3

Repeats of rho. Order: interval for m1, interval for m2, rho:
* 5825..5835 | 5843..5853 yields 13.0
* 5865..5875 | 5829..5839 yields 11.2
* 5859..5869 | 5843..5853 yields 11.0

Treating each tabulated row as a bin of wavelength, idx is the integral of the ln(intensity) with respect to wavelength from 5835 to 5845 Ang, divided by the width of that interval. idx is 2.31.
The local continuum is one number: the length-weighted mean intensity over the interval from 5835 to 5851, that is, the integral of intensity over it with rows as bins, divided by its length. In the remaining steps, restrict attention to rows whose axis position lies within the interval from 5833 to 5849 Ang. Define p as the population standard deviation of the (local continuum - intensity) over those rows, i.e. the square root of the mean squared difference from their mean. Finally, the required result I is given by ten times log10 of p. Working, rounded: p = 2.0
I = 3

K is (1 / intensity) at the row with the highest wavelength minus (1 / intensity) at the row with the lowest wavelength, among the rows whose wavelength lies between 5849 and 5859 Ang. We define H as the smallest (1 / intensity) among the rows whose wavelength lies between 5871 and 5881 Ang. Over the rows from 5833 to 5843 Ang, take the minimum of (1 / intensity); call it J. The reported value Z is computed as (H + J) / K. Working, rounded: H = 0.0943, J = 0.0813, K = -0.0340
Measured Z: -5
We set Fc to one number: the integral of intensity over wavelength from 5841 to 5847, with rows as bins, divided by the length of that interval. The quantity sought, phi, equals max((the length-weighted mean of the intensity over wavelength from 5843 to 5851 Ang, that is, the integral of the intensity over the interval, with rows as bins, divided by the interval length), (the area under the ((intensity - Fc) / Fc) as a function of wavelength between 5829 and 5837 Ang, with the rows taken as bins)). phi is 10.9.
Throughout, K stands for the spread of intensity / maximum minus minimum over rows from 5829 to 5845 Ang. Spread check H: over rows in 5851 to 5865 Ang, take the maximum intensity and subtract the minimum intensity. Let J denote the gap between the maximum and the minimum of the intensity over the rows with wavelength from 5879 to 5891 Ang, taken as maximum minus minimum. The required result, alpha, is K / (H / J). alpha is 1.4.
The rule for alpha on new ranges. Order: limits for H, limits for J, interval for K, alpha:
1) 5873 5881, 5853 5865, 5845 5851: 6.4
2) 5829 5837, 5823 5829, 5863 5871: 0.0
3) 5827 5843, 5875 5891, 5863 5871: 0.1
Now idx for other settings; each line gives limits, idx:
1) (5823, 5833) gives 2.61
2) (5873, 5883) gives 2.33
